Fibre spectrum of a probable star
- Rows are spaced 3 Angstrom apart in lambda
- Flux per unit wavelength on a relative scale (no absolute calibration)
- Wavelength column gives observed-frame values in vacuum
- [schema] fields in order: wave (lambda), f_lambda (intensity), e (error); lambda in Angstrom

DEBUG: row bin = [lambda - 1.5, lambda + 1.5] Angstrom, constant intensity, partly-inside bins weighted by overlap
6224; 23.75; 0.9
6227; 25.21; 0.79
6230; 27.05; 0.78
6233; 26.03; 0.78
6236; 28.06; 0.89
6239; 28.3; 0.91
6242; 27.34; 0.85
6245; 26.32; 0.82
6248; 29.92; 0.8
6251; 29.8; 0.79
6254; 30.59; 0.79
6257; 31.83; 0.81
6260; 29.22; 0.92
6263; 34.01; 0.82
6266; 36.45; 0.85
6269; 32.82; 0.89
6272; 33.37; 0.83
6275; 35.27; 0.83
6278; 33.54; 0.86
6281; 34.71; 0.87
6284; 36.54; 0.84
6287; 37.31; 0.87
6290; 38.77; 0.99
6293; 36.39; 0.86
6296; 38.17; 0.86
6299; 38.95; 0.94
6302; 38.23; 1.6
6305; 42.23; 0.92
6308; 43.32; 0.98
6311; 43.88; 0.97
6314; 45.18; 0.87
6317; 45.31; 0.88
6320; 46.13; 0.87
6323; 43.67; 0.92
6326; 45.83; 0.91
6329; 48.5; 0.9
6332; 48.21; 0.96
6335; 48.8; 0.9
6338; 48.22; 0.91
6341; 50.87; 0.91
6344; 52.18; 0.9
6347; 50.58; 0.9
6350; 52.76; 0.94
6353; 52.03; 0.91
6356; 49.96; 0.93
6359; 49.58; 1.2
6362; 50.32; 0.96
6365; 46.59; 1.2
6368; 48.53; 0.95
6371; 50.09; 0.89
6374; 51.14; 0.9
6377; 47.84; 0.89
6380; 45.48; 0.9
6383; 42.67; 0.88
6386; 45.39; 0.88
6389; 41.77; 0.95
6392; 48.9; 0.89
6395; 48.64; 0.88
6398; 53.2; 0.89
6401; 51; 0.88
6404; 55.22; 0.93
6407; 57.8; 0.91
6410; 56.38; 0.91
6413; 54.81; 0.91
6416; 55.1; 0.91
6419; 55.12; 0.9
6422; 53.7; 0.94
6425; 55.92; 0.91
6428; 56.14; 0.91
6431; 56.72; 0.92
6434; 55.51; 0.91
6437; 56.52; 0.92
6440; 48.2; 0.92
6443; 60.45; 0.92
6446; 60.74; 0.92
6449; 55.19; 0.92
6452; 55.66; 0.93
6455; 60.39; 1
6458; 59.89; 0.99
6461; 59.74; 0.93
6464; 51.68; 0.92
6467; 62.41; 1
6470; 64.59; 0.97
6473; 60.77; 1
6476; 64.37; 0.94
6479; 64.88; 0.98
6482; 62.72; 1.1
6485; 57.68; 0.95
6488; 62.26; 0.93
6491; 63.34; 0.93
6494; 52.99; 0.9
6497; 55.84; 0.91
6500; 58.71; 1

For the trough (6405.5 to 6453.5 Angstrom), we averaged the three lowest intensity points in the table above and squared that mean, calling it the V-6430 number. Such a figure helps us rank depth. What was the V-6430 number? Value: 2729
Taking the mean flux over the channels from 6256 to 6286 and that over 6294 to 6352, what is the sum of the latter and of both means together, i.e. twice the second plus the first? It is 125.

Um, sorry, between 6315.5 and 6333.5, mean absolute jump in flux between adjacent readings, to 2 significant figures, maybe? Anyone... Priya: 1.7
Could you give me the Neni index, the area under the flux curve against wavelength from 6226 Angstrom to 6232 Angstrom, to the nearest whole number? 157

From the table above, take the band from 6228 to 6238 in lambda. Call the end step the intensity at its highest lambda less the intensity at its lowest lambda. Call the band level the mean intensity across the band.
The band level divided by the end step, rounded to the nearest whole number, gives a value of 27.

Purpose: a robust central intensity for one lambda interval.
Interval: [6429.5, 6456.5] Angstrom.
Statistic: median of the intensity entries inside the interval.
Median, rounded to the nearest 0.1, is 56.5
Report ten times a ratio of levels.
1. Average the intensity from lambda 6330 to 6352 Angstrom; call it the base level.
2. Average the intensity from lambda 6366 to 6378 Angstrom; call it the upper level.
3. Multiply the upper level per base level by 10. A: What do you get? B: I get 9.8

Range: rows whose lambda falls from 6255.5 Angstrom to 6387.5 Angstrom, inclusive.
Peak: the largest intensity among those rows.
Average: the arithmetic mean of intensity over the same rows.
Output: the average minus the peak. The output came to -9.6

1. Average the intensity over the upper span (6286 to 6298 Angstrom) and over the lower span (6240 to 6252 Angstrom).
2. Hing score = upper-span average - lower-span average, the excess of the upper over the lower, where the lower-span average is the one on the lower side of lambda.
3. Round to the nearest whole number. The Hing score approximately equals 9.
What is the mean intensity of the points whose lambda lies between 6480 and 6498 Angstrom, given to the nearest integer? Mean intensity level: 59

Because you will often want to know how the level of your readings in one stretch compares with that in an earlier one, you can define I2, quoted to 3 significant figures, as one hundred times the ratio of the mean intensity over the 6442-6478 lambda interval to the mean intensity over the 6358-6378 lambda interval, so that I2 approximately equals 121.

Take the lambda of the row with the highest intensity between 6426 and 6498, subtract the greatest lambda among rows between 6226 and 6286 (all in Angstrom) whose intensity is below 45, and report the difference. 195 Angstrom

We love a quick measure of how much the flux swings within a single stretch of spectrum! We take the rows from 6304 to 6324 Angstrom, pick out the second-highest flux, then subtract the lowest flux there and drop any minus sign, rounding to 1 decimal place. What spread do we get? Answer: 3.1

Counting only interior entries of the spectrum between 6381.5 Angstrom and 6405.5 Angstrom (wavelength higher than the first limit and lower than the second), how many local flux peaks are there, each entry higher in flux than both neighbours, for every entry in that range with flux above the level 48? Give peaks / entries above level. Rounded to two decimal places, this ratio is 0.60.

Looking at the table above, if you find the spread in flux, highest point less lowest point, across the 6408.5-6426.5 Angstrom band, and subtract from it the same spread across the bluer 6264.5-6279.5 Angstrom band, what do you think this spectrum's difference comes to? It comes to -1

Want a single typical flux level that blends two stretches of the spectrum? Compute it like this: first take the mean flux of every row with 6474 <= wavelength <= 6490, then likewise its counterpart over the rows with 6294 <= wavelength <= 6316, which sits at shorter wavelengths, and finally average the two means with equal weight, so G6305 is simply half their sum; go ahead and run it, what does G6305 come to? 52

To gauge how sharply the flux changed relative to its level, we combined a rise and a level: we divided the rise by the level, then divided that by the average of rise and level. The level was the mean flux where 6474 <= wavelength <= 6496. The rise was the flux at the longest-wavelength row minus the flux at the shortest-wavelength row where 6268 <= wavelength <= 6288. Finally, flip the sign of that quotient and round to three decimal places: -0.002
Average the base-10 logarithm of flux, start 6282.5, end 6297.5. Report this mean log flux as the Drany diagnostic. 1.57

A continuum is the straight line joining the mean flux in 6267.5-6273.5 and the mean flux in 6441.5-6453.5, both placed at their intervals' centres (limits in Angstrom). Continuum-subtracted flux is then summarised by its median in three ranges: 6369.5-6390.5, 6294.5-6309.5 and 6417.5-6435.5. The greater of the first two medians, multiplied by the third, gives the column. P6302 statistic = 1.8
